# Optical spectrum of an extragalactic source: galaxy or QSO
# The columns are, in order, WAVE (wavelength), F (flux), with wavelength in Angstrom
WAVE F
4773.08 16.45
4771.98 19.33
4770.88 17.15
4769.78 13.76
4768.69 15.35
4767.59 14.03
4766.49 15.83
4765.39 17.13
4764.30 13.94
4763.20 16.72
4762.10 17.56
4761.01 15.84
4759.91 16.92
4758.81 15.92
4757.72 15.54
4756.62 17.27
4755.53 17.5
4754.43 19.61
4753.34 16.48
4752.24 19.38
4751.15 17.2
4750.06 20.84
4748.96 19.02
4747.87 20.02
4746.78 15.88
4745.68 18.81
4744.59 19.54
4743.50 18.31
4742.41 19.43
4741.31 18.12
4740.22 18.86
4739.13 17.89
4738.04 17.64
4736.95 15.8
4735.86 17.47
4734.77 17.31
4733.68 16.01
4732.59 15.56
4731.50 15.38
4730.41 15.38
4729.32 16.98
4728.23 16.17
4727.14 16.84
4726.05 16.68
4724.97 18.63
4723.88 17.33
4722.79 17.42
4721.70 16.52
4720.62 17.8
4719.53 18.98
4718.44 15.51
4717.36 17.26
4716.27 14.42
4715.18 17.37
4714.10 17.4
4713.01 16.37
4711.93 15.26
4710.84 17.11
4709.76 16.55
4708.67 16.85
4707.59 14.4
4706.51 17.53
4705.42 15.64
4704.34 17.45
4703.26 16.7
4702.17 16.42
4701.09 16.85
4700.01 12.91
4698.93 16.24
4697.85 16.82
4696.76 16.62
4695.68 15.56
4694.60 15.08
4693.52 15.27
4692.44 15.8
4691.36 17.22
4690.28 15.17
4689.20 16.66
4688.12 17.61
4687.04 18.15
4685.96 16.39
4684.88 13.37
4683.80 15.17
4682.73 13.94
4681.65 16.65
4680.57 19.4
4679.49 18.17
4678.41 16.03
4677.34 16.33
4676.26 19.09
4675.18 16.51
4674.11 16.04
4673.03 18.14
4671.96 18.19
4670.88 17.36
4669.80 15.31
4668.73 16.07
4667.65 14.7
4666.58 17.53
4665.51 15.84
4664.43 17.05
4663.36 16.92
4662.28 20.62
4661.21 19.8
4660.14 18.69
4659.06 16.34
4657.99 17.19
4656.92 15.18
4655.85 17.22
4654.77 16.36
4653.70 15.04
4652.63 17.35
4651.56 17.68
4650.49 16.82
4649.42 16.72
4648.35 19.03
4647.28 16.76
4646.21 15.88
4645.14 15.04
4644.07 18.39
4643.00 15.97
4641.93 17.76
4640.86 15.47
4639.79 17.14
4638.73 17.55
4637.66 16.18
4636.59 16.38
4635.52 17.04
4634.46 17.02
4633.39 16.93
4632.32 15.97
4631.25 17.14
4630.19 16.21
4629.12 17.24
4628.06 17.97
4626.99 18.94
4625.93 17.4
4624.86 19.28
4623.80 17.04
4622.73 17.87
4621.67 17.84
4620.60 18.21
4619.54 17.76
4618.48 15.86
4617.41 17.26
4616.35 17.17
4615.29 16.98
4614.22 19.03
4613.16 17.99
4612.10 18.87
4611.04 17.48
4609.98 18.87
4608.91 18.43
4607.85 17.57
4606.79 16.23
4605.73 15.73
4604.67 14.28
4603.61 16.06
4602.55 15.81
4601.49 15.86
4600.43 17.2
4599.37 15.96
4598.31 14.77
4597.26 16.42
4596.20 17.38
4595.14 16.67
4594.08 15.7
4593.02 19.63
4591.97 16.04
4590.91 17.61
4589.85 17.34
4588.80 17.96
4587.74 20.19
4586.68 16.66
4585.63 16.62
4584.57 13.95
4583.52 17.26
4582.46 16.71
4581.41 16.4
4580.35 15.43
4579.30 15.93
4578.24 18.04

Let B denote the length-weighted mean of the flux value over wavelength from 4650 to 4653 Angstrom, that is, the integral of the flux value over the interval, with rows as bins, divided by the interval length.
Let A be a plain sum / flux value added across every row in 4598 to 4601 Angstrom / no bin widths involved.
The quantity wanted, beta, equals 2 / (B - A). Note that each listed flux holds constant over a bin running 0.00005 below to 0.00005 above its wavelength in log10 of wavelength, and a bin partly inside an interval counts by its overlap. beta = -0.065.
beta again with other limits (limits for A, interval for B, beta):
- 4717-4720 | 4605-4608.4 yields -0.057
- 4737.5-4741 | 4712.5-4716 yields -0.053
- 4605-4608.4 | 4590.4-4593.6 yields -0.063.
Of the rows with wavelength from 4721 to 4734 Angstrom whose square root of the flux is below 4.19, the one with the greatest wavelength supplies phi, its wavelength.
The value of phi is 4733.68 Angstrom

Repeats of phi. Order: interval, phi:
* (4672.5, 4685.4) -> 4684.88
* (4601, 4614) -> 4611.04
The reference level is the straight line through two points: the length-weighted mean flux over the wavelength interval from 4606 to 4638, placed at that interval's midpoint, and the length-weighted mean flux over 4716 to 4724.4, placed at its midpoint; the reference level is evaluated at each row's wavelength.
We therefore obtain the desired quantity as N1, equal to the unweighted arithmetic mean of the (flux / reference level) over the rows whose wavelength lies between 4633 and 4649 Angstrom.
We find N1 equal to 0.97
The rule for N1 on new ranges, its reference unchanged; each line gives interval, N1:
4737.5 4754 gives 1.10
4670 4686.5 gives 0.97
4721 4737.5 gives 0.98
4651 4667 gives 1.00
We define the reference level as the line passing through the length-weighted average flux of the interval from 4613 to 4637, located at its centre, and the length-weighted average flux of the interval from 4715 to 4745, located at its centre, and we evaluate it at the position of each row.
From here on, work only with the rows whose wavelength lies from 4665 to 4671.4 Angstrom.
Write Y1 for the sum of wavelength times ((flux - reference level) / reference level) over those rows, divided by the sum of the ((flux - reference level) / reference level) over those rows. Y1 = 4668.0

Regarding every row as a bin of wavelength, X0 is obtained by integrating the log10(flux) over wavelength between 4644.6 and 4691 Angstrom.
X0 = 56.8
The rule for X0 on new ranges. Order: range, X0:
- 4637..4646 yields 11.0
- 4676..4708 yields 38.7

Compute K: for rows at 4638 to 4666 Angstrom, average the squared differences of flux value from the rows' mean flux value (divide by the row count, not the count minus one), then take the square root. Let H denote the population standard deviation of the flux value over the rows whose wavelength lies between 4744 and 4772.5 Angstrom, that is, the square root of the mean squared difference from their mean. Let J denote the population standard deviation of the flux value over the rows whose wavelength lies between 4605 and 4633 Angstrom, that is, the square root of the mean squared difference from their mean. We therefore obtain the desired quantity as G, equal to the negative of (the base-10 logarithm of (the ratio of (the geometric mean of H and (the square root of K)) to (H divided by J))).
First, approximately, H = 1.91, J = 0.99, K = 1.38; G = 0.108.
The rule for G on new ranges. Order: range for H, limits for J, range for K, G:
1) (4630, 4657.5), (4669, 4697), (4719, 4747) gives -0.195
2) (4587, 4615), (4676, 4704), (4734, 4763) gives -0.137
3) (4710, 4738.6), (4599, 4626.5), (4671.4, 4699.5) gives -0.107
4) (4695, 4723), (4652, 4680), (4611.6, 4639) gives -0.103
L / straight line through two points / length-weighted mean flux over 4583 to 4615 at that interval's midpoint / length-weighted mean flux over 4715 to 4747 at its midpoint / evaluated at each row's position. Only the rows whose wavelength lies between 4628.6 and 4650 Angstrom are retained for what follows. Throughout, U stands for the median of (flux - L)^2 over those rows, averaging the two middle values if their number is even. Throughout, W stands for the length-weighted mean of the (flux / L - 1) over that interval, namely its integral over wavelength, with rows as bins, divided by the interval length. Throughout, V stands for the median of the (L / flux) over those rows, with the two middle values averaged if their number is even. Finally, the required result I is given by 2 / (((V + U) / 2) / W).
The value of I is -0.041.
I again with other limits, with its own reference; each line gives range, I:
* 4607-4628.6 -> 0.114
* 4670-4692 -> -0.039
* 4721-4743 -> -0.015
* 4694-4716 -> -0.158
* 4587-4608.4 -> -0.032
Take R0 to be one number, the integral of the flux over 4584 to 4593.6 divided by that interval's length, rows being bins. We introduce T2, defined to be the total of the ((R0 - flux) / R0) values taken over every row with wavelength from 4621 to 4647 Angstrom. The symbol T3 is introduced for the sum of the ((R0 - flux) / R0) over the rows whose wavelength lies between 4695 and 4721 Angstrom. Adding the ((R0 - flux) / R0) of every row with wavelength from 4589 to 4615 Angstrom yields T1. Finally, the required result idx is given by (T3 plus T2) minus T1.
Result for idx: 1.1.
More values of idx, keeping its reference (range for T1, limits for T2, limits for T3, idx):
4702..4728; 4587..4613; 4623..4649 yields 0.0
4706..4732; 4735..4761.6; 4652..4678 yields -1.3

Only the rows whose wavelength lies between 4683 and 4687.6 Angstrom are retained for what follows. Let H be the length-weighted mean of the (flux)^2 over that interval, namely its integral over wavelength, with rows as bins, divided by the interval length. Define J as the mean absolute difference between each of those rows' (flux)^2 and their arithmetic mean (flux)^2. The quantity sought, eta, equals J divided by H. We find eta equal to 0.190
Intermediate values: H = 249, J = 47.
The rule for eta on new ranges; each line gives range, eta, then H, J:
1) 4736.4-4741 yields 0.096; 310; 30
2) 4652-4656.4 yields 0.095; 273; 26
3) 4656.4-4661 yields 0.126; 293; 37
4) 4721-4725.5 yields 0.067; 306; 21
